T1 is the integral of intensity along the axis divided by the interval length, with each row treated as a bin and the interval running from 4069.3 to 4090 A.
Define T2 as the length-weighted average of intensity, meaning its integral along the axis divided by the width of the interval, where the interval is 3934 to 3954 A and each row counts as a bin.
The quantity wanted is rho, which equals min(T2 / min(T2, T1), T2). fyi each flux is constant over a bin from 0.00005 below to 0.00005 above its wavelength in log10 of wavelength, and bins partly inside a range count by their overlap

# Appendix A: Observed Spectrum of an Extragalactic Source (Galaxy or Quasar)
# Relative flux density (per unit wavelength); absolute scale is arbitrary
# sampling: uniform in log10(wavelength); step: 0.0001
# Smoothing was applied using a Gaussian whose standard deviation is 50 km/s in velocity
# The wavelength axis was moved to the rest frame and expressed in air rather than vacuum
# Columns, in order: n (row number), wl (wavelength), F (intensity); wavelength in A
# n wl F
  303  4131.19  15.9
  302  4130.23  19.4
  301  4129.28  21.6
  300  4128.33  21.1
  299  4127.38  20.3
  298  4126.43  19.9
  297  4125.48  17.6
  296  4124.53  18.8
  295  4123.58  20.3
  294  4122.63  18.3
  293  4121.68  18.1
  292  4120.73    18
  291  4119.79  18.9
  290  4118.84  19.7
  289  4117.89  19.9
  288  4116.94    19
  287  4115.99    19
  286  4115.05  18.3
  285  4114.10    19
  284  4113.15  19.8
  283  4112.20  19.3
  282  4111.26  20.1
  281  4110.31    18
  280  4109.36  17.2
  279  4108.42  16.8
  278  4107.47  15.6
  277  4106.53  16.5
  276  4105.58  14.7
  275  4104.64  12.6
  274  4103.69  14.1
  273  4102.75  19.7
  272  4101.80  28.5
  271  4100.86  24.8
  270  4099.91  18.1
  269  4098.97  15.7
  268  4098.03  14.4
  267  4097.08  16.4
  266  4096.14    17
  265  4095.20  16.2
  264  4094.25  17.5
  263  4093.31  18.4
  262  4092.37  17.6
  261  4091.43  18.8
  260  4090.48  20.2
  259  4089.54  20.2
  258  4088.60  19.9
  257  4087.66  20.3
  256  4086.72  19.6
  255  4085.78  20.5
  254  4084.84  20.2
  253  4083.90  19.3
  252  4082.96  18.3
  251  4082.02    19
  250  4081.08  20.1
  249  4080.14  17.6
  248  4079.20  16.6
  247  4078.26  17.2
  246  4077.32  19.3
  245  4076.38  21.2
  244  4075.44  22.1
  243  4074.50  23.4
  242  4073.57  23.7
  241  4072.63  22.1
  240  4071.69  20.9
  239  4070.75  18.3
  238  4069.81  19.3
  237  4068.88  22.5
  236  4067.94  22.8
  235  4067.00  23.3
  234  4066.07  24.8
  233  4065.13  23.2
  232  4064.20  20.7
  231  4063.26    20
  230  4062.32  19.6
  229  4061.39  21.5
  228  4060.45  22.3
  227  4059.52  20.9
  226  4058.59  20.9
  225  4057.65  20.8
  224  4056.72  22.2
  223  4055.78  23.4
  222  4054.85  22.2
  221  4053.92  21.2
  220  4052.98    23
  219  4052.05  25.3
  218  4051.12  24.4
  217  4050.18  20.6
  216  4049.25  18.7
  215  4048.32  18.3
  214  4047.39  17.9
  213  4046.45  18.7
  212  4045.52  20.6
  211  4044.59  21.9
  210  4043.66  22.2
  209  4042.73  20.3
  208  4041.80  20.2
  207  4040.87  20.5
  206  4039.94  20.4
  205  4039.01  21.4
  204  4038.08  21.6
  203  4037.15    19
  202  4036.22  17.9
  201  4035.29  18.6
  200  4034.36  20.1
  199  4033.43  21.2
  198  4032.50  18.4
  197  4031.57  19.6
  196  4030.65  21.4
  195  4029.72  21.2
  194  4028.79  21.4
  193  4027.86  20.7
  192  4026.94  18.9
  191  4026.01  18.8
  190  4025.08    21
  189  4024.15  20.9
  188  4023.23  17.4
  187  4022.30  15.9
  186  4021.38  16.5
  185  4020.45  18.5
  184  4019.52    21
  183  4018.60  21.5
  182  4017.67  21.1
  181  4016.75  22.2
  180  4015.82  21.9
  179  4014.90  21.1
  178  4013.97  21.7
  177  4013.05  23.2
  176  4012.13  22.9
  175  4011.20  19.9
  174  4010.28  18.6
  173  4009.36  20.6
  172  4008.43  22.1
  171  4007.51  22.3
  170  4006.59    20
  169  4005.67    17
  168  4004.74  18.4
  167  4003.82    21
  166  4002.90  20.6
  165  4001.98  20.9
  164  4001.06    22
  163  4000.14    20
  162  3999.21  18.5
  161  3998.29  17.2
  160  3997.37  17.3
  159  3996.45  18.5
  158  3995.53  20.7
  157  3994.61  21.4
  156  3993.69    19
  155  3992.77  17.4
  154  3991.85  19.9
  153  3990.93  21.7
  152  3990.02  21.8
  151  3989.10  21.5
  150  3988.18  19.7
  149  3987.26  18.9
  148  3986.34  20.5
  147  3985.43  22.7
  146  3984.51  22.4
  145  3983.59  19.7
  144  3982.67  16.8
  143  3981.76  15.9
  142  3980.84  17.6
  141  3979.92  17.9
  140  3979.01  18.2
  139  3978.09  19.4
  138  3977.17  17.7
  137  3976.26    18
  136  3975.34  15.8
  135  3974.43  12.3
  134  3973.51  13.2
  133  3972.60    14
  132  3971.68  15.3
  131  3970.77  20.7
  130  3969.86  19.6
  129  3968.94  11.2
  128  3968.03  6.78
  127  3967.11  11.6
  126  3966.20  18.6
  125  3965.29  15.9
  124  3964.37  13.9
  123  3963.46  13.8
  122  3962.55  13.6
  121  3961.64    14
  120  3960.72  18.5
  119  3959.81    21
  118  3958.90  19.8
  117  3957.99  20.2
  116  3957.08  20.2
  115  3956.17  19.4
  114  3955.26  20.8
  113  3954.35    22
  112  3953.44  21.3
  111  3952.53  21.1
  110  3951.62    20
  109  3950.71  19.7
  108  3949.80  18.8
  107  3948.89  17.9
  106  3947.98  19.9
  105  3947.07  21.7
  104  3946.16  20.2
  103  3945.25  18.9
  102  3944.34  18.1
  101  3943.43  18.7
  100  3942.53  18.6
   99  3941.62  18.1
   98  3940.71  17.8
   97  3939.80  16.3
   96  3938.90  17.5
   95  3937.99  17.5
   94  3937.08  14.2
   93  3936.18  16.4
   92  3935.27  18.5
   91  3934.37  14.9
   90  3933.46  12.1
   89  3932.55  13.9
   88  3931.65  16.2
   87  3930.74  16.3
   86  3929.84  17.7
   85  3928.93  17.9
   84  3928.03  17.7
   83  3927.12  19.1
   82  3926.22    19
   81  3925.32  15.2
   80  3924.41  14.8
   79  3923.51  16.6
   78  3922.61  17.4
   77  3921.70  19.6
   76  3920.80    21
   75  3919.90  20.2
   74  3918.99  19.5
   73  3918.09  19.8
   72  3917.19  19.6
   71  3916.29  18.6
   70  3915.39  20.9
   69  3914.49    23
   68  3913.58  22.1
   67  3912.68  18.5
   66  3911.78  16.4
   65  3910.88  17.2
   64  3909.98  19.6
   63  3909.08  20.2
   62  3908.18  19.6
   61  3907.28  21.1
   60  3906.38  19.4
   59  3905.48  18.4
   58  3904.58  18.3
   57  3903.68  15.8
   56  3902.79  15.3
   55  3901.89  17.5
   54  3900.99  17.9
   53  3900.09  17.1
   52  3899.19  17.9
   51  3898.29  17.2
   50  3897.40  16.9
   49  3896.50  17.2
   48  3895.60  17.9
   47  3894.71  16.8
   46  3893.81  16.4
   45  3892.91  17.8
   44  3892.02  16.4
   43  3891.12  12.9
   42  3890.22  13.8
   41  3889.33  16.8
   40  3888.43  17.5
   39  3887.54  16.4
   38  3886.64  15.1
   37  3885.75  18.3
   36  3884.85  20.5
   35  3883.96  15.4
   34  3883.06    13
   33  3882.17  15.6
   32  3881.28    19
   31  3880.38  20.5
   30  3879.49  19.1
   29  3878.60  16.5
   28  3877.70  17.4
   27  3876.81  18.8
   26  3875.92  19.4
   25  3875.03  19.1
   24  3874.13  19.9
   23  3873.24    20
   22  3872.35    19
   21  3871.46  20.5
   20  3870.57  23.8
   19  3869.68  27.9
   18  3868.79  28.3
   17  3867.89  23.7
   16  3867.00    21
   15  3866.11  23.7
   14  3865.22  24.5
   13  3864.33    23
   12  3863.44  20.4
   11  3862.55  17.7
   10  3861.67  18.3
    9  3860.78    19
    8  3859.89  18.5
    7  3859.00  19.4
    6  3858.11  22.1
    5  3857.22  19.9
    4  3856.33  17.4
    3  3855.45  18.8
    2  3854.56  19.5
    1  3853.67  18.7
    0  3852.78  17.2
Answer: 1.000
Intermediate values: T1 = 20.0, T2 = 18.5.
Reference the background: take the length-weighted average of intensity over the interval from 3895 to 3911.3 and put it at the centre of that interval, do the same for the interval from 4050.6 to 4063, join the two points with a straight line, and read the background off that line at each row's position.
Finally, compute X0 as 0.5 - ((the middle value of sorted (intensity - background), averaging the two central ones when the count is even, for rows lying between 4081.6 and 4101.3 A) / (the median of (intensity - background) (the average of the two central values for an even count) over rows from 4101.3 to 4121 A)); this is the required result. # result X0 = -0.4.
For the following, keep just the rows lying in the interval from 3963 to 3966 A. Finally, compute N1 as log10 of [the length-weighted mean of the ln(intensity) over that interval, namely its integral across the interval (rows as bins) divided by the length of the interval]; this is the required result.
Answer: 0.431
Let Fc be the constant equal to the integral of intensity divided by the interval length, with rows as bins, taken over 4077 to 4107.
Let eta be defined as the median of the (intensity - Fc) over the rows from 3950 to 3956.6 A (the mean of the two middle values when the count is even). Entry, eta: 2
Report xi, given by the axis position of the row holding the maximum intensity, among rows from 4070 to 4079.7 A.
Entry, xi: 4073.57 A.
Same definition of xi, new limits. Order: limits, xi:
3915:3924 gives 3920.80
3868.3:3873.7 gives 3868.79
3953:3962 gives 3954.35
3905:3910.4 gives 3907.28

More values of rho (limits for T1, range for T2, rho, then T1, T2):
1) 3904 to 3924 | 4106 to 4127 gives 1.000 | 19.4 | 18.5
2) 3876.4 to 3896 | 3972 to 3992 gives 1.089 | 16.9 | 18.4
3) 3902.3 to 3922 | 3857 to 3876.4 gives 1.107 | 19.3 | 21.3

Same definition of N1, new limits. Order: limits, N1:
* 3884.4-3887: 0.461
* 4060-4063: 0.483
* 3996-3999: 0.459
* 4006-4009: 0.485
